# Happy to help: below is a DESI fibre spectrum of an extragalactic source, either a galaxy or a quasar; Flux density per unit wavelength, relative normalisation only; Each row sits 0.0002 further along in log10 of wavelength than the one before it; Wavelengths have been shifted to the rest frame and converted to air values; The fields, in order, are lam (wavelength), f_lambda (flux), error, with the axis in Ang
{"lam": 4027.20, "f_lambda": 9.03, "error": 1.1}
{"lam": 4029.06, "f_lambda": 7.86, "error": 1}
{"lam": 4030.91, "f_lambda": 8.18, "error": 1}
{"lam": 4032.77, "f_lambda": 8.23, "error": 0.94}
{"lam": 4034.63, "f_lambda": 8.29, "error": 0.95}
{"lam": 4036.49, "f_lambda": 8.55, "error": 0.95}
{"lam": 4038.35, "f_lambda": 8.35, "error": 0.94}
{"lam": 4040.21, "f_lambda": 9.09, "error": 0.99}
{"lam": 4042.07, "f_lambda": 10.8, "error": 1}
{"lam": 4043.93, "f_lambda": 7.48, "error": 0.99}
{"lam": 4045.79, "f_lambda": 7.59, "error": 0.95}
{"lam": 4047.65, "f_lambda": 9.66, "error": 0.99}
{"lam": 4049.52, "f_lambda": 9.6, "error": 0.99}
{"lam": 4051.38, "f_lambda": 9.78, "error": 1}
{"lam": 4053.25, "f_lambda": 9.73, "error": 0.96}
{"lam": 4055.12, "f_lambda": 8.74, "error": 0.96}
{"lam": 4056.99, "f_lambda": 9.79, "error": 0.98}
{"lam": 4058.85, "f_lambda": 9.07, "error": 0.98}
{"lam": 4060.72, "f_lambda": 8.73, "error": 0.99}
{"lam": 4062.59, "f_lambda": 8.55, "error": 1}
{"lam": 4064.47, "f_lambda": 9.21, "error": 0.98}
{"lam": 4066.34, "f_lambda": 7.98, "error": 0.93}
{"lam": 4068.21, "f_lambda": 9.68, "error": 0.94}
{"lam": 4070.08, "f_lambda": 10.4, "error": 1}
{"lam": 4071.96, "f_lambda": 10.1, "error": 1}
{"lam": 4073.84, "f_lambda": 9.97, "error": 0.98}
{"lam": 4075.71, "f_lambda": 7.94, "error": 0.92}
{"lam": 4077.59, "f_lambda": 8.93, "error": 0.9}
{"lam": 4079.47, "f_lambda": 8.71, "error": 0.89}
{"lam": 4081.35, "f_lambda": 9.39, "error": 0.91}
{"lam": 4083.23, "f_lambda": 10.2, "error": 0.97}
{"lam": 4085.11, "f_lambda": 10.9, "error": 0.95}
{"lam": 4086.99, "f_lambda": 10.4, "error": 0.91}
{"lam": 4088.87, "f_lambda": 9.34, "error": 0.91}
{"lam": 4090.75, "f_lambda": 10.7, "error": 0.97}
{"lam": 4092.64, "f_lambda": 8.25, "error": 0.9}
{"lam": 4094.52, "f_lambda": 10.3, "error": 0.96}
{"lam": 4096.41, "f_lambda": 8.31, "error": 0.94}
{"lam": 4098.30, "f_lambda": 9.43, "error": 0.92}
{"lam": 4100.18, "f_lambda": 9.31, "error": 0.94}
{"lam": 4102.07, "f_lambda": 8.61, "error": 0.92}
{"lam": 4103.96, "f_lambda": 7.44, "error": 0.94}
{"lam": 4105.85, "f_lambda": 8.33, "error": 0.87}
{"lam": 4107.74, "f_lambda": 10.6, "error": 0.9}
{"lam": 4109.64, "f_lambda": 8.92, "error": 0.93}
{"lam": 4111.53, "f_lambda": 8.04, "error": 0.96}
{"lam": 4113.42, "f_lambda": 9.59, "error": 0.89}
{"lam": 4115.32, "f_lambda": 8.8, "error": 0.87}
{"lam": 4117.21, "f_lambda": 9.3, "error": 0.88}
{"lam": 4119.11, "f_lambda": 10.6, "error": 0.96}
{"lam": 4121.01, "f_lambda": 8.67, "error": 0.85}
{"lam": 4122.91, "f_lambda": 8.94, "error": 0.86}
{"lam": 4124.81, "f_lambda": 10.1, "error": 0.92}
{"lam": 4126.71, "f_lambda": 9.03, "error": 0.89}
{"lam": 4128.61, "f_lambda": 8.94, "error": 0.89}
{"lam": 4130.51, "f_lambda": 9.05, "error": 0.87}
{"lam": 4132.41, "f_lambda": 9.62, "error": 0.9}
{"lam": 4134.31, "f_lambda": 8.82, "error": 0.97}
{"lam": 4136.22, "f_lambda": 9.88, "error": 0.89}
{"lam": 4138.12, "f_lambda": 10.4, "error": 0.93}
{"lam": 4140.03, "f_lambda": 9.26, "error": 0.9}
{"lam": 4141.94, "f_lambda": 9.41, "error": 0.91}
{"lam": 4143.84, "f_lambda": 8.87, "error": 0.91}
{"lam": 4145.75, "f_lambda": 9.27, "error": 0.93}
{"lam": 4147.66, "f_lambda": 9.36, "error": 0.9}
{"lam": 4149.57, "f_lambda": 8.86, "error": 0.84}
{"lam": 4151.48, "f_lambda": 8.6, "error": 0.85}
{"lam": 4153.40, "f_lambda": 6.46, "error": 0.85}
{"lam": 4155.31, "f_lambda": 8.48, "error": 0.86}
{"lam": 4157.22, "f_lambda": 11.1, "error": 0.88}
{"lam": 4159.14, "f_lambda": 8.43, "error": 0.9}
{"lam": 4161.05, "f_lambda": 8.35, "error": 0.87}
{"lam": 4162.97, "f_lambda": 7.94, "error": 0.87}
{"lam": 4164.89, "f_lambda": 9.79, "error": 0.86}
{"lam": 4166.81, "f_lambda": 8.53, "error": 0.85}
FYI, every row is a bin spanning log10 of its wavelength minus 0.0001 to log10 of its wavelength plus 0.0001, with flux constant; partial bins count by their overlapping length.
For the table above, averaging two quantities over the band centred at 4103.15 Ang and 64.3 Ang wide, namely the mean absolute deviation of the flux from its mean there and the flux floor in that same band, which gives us 4.07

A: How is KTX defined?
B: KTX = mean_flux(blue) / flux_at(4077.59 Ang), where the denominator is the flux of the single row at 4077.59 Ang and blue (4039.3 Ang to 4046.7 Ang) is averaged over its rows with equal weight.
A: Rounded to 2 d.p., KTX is 0.98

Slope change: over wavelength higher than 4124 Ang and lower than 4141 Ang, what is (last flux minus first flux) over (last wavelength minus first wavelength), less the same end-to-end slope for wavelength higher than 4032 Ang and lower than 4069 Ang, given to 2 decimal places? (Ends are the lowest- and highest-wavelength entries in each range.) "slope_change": -0.10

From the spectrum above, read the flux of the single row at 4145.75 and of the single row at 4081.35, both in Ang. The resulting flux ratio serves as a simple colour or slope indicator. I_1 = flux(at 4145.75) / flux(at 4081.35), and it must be 0.99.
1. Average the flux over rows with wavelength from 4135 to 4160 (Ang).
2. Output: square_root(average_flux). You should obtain 3.02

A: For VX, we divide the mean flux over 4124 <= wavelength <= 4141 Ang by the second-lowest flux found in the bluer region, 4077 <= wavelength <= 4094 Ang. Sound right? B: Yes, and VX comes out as 1.09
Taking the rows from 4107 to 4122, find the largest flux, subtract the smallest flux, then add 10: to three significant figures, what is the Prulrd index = 12.6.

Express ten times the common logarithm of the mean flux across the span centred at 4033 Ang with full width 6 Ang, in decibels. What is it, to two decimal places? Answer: 9.16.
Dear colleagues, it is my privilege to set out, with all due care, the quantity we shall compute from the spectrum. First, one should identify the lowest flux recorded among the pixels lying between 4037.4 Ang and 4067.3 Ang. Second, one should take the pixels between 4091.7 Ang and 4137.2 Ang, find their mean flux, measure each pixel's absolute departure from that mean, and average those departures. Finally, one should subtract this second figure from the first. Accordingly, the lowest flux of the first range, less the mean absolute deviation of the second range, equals 6.9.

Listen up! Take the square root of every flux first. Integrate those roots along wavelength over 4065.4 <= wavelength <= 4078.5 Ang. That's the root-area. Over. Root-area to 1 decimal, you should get 39.9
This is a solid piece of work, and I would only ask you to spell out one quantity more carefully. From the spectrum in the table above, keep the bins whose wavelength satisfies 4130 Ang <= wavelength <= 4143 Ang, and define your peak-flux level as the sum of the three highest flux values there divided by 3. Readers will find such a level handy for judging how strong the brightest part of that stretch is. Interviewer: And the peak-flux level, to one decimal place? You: 10.0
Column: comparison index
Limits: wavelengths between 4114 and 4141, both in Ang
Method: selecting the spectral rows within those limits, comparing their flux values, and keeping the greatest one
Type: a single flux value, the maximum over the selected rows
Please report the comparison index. 10.6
